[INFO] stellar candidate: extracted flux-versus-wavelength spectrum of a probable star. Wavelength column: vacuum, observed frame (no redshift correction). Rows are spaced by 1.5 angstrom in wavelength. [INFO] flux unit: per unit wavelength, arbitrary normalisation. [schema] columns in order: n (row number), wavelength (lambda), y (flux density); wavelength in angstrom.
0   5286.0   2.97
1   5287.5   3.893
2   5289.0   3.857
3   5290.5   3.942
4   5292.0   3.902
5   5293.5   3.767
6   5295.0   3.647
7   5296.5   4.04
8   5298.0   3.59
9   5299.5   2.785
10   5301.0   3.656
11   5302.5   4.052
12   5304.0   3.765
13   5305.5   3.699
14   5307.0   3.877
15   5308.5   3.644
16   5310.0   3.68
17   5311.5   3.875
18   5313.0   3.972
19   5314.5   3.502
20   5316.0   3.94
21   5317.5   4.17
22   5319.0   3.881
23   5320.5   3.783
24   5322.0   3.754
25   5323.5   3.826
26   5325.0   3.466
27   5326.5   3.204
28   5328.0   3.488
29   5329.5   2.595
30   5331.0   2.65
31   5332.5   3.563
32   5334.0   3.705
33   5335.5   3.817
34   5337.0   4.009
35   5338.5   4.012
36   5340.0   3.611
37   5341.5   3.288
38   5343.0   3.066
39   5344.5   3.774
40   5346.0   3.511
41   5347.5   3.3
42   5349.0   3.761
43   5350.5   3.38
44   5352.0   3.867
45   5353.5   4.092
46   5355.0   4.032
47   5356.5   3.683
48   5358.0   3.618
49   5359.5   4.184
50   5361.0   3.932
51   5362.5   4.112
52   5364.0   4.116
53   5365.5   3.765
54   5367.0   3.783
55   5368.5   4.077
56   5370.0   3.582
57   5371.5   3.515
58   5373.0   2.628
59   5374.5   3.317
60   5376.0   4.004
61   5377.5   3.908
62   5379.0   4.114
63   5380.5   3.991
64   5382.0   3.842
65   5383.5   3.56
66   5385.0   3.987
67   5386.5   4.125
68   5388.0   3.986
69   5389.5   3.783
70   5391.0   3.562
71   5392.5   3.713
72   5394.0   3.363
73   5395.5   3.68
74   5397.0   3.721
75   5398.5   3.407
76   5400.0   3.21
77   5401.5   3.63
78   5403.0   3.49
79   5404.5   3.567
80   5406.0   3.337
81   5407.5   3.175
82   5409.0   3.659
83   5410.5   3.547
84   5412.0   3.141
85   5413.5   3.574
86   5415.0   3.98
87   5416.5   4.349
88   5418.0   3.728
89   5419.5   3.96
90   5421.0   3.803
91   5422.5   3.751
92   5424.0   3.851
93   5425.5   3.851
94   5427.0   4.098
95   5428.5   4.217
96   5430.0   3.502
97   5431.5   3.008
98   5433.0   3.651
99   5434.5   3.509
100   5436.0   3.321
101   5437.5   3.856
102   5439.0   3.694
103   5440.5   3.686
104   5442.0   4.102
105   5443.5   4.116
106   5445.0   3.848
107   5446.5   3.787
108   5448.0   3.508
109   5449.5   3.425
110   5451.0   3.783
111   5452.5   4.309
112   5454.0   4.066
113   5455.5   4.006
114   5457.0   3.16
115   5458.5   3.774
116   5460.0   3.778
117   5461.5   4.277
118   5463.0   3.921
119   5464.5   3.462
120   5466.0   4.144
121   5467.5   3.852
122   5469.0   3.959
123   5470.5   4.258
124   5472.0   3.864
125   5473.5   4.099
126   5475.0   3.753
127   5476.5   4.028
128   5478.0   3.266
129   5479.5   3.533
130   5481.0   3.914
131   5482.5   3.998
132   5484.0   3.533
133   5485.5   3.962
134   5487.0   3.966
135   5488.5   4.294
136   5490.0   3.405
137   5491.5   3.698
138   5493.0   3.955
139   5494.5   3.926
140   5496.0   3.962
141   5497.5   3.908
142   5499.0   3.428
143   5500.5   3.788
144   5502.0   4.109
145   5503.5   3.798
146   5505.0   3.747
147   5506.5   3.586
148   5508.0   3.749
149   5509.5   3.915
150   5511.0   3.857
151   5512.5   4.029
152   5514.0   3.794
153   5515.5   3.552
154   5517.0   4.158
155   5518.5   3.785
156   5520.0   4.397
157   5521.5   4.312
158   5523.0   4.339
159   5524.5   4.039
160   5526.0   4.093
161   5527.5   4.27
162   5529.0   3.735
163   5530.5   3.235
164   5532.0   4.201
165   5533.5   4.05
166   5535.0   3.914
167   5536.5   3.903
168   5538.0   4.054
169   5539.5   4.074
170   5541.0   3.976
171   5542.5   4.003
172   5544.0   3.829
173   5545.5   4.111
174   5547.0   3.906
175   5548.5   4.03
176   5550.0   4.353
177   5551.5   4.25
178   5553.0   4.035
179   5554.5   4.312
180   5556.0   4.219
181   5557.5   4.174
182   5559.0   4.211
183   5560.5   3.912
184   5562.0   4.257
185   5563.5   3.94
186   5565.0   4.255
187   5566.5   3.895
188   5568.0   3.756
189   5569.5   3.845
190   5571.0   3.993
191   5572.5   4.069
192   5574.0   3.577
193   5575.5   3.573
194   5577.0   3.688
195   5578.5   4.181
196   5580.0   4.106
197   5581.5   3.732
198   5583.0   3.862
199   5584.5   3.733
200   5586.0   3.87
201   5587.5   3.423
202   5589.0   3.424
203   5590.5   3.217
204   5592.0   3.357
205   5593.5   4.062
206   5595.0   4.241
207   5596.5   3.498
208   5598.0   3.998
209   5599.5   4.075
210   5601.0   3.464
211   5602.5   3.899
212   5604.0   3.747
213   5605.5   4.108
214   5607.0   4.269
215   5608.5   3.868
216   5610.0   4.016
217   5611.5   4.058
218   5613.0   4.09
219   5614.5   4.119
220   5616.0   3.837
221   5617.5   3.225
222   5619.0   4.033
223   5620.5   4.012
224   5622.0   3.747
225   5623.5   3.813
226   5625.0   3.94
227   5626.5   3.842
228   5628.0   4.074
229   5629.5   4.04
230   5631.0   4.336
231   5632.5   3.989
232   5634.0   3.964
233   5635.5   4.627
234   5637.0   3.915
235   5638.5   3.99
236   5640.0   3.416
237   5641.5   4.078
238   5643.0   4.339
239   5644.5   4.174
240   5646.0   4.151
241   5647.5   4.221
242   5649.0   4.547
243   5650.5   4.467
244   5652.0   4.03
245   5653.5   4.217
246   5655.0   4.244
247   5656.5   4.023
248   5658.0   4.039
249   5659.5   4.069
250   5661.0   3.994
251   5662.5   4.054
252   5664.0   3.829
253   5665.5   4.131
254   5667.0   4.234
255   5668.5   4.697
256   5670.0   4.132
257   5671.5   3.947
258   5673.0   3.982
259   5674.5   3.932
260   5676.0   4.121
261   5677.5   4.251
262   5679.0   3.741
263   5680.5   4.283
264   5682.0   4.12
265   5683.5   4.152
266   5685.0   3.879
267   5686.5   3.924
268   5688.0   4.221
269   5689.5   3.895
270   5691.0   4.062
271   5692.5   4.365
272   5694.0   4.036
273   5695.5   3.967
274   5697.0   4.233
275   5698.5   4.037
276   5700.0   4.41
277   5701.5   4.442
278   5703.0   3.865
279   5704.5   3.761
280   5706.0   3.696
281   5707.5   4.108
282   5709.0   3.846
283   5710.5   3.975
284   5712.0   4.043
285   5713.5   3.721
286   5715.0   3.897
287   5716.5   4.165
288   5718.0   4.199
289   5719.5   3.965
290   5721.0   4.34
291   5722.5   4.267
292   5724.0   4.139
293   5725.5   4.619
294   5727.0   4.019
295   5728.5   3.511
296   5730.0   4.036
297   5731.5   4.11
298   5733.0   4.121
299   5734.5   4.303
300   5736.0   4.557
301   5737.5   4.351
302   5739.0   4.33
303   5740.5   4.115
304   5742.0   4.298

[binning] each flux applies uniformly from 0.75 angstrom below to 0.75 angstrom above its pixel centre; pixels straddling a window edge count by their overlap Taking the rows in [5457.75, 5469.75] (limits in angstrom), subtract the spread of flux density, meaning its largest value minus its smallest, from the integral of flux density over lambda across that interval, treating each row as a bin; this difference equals 45.9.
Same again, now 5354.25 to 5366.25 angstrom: 46.6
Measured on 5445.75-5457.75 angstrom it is 43.9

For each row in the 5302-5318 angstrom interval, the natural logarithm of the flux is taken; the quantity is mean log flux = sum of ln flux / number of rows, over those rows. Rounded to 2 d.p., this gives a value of 1.34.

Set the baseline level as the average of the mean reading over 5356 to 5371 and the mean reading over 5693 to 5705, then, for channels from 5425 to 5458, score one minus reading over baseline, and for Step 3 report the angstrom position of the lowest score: 5452.5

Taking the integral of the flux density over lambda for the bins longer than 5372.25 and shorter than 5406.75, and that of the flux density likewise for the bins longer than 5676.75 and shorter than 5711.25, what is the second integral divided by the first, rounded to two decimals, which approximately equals 1.11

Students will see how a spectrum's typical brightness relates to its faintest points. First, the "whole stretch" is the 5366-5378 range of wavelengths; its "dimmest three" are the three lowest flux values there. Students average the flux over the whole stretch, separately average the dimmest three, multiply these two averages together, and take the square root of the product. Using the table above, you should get 3.4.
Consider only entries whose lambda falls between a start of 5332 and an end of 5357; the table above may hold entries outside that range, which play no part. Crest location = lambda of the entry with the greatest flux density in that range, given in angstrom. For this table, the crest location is 5353.5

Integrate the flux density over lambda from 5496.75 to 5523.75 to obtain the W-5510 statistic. 105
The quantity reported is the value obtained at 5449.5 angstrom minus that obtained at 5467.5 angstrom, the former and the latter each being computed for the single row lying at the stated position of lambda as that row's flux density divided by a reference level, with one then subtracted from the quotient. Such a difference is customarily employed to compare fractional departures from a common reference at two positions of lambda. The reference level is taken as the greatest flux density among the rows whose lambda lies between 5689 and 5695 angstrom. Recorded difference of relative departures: -0.098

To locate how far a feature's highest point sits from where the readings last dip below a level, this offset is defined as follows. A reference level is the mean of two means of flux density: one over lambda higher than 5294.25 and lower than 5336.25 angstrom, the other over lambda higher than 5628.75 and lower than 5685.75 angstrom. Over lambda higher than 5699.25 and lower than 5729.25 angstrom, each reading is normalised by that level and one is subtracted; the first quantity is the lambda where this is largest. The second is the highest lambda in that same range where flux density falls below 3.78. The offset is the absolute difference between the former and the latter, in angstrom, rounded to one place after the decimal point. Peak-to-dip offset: 3.0 angstrom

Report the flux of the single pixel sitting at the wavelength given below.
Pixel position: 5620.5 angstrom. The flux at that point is 4.012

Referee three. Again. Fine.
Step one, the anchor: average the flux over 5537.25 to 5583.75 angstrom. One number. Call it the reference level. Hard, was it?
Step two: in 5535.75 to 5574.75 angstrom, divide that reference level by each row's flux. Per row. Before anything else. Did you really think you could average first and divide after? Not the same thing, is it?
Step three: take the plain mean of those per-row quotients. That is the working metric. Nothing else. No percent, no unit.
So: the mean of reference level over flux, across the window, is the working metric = 0.99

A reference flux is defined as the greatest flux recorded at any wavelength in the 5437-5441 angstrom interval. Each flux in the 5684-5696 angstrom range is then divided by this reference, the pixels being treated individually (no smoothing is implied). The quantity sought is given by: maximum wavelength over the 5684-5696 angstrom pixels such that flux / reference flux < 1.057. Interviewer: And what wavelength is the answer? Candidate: 5695.5 angstrom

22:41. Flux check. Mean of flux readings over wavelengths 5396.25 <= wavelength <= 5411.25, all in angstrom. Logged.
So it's 3.47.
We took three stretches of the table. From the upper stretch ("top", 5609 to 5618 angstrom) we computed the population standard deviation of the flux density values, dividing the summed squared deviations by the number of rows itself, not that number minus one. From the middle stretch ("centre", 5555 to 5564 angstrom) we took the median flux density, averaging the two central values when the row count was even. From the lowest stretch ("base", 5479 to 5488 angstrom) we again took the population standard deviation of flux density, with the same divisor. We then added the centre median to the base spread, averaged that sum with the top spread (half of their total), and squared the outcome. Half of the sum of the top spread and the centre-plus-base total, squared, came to 5.54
